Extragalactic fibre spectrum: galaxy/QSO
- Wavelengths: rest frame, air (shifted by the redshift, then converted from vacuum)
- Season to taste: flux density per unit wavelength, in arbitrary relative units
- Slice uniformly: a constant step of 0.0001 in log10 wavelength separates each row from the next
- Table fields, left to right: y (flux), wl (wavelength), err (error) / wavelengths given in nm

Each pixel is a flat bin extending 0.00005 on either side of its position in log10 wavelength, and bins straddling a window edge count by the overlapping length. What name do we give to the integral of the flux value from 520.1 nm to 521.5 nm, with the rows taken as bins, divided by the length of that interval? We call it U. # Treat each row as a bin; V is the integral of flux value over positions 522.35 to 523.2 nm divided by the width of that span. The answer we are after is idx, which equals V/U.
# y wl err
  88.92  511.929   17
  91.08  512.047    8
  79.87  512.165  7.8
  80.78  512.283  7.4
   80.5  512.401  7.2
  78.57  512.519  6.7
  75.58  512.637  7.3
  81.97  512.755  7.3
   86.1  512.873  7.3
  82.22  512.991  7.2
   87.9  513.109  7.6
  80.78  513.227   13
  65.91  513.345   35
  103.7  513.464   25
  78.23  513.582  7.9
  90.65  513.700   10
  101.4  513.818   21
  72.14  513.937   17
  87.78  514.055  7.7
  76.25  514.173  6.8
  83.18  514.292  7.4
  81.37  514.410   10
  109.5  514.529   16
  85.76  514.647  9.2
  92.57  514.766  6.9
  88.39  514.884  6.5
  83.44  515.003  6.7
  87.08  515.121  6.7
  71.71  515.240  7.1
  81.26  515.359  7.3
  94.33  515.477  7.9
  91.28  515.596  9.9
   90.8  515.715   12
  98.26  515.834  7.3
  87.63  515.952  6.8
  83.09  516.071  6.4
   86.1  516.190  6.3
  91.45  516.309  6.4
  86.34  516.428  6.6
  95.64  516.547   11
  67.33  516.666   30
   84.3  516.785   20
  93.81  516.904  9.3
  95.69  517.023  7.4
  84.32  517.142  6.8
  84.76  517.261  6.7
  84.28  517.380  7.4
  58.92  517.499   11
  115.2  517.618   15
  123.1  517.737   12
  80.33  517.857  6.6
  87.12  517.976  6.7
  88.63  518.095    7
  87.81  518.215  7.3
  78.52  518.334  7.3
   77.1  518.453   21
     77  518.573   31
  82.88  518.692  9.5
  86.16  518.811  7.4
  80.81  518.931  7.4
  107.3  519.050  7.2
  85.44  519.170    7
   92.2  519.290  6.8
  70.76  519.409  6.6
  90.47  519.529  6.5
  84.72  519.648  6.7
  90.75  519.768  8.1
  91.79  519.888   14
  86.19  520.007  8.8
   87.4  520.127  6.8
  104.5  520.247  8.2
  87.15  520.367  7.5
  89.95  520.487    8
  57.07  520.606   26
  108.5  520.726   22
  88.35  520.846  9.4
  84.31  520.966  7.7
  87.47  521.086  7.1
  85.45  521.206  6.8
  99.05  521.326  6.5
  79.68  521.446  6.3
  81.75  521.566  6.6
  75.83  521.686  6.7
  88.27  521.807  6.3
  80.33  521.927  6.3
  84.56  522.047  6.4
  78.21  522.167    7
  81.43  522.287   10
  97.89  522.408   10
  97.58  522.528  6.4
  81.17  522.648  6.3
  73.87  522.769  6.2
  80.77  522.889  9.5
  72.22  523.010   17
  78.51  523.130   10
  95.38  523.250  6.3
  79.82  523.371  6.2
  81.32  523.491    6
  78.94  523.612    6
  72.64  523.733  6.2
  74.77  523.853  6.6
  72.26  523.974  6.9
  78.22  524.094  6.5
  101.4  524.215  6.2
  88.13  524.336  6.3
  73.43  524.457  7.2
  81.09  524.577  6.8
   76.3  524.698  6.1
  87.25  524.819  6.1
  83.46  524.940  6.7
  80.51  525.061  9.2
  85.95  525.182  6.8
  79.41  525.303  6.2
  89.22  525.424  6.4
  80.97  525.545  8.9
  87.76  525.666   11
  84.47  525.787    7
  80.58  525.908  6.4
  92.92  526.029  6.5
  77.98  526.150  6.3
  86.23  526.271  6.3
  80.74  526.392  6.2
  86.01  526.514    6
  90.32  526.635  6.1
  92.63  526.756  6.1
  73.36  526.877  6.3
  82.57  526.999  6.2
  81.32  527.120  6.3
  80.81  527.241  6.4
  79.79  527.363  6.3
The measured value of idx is 0.94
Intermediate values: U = 88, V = 83.3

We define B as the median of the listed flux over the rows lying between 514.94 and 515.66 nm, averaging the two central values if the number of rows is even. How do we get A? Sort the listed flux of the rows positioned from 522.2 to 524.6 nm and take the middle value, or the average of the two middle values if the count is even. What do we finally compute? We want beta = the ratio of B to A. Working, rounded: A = 80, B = 85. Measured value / 1.06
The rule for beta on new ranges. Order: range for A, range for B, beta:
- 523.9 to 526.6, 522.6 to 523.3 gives 0.97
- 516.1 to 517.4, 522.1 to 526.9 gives 0.94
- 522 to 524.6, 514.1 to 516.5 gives 1.08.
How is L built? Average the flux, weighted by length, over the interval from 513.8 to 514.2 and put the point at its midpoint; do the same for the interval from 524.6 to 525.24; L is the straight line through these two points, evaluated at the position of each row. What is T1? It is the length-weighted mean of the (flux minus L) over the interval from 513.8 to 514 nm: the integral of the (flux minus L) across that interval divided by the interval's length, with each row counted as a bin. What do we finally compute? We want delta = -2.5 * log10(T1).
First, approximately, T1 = 0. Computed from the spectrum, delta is 0.8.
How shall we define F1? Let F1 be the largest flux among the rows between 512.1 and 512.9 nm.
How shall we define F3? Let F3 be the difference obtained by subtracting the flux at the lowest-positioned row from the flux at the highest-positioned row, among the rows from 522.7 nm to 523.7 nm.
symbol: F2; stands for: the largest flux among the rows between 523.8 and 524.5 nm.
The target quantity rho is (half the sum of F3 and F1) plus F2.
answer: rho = 147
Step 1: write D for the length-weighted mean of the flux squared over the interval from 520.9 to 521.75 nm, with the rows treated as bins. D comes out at 7236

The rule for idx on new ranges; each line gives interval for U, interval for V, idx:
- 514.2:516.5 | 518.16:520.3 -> 0.99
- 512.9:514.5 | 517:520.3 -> 1.04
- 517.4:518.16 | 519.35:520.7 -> 0.94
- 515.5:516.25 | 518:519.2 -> 0.95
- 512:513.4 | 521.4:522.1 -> 1.01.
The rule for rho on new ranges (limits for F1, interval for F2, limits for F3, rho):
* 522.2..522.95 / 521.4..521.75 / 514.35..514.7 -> 133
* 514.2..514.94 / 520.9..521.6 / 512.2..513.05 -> 155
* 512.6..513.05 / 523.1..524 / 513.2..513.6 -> 137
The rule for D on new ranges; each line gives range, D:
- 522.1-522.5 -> 7606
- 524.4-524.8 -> 6115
